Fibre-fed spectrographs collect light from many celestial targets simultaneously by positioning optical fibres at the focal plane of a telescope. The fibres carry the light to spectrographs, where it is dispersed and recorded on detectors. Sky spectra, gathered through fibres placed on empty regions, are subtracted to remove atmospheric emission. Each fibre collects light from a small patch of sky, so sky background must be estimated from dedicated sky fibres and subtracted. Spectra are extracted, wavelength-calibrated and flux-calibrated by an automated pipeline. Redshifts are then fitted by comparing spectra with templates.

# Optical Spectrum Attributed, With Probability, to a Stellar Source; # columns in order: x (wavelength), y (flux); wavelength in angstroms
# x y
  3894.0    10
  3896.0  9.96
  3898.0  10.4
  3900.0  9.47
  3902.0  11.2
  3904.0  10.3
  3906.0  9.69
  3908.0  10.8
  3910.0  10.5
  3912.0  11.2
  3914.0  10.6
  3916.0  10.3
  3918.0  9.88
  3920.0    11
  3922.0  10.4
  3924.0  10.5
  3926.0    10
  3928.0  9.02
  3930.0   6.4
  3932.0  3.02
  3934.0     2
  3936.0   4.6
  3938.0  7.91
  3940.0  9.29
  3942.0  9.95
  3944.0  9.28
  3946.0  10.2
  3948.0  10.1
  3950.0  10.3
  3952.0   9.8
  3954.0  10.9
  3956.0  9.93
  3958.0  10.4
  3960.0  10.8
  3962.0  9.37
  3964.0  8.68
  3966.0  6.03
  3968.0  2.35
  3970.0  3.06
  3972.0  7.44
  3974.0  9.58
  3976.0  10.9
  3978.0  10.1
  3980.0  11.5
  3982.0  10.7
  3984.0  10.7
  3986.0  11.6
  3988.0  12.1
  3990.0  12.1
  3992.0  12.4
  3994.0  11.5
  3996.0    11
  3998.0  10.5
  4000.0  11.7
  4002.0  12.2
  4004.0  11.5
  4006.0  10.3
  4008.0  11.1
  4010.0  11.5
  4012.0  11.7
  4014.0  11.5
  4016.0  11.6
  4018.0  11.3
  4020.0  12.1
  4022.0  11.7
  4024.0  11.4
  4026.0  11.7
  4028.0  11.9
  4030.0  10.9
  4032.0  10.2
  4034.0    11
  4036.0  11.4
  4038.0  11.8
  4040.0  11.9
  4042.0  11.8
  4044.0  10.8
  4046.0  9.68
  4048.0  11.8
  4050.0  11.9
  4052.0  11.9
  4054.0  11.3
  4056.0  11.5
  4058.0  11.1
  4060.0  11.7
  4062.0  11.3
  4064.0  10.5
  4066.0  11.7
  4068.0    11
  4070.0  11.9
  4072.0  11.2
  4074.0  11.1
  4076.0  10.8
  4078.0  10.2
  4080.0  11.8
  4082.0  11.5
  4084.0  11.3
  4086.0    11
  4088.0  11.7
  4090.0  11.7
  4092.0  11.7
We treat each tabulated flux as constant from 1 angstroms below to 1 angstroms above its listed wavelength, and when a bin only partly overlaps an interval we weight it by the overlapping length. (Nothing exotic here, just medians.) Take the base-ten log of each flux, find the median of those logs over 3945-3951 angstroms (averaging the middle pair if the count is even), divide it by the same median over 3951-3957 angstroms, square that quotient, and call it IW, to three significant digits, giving 1.02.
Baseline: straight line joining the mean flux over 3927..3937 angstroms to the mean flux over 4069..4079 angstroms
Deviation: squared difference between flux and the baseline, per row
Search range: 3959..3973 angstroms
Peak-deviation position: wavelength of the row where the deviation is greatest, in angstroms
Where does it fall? 3960.0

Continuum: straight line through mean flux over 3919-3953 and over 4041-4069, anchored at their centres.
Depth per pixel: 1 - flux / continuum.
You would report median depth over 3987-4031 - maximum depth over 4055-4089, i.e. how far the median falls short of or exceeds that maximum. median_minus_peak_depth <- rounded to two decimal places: -0.26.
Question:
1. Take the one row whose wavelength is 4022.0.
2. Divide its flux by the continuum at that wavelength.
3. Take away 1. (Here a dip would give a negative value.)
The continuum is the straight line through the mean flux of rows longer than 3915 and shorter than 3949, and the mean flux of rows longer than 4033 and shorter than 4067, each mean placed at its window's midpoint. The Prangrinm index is 0.10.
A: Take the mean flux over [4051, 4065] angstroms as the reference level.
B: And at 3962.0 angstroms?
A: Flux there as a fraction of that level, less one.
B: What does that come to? -0.17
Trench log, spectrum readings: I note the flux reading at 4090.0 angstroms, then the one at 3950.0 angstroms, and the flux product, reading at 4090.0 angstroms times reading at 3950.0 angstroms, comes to 121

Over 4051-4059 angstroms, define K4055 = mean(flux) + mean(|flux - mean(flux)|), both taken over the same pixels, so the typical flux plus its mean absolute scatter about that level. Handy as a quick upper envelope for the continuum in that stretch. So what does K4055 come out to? 11.7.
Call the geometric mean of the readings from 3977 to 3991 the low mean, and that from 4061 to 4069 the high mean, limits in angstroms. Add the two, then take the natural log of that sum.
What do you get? 3.11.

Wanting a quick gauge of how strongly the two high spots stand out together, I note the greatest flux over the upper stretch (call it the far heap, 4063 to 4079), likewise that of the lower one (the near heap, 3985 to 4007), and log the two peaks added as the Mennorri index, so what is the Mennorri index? 24.3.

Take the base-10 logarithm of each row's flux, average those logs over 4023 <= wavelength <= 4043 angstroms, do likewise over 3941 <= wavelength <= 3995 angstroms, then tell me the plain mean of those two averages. 1.01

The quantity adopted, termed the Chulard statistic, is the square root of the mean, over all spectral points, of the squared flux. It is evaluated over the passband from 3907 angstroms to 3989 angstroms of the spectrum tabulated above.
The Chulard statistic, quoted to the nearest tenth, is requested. 9.5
